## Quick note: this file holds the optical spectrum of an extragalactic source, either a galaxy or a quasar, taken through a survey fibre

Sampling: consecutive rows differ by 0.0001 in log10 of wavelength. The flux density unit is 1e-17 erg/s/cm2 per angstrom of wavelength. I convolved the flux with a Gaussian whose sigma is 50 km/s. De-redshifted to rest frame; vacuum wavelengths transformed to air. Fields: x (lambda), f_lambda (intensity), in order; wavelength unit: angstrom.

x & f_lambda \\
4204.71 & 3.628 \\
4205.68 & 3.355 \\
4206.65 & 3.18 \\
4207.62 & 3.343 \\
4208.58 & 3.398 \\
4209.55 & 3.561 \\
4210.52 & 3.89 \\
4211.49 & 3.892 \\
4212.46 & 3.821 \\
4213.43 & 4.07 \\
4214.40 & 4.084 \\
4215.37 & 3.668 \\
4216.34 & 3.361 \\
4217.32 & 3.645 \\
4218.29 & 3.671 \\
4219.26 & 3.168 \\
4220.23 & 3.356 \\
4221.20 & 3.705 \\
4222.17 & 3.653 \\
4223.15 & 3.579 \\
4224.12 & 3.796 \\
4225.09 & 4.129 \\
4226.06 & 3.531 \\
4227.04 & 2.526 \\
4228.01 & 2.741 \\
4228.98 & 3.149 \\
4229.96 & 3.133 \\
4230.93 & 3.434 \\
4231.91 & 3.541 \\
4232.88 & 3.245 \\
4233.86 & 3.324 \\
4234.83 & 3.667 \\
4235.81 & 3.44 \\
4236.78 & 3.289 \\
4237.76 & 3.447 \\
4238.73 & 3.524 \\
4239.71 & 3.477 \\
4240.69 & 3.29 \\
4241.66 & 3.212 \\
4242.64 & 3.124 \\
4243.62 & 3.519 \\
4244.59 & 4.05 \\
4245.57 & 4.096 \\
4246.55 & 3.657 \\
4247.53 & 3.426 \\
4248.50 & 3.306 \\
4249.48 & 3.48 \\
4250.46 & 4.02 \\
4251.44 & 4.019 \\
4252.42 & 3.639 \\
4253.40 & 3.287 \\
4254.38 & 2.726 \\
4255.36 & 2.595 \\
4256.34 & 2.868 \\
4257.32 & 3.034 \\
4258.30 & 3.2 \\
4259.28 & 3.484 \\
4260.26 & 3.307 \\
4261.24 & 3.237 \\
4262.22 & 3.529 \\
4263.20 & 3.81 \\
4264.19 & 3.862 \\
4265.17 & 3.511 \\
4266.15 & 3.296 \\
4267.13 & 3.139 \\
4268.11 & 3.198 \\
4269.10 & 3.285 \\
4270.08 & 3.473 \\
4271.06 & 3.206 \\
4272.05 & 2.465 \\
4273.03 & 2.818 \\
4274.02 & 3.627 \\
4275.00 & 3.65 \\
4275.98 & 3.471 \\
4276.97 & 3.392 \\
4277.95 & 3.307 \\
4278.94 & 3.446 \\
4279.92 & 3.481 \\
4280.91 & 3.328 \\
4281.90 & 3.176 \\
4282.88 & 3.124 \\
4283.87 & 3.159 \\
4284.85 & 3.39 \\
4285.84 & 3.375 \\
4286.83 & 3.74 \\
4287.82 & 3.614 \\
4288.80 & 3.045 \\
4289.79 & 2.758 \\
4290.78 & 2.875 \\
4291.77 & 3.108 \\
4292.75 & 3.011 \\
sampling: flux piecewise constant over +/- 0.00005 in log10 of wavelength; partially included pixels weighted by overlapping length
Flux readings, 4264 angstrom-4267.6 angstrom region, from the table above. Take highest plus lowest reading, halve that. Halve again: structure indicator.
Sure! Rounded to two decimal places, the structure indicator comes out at 1.75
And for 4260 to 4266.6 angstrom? 1.77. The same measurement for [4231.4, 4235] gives 1.73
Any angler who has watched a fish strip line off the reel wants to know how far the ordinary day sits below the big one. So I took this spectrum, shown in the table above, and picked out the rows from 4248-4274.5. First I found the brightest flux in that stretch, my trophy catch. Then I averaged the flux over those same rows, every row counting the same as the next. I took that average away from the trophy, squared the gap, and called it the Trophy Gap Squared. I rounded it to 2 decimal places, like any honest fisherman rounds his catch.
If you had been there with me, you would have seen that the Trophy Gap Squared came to 0.50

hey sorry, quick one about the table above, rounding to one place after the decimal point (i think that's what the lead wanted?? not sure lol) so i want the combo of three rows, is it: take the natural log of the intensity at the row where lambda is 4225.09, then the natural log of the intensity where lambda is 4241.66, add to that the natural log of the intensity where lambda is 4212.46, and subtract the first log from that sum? 1.1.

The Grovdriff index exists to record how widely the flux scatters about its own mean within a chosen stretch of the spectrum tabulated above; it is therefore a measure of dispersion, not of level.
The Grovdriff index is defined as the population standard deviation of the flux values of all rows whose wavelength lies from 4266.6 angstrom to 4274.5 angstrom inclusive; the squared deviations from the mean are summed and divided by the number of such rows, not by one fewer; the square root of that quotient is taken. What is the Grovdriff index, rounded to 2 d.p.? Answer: 0.34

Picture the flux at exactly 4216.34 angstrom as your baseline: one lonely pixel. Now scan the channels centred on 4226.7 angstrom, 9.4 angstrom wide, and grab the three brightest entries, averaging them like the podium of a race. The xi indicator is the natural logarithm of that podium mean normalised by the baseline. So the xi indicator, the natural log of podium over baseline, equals 0.138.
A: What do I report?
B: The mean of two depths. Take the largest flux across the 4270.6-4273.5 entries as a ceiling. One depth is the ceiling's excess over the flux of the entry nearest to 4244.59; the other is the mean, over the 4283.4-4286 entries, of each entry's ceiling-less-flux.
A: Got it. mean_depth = -0.47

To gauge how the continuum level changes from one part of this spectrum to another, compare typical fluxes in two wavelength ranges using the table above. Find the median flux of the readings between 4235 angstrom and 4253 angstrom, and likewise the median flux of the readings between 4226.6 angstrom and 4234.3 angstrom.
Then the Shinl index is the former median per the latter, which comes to 1.09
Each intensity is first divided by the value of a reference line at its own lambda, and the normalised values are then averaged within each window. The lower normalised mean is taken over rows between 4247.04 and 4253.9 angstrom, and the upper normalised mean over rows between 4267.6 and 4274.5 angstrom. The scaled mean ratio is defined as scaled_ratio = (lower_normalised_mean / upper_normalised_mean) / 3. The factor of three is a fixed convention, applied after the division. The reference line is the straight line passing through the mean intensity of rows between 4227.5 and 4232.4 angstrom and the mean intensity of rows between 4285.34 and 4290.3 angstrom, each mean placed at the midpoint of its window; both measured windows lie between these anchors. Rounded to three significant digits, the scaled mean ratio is 0.385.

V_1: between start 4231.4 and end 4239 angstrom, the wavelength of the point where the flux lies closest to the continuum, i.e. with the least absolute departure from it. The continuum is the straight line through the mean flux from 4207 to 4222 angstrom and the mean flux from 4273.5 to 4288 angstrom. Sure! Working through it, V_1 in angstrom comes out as 4238.73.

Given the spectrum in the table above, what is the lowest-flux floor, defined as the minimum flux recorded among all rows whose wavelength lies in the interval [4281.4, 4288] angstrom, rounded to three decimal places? 3.124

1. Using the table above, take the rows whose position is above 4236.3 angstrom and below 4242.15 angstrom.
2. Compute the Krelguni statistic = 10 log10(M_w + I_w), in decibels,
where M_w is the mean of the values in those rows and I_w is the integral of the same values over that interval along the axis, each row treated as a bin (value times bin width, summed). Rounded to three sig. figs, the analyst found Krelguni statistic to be 13.6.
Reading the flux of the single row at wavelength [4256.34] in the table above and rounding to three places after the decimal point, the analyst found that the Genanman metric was 2.868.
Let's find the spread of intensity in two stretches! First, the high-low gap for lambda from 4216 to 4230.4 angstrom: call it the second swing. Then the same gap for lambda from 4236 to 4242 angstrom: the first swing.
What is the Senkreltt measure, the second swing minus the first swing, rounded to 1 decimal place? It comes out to 1.3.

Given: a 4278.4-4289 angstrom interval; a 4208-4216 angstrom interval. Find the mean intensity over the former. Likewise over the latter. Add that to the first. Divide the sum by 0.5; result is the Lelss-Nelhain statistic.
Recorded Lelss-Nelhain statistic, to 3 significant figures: 14.3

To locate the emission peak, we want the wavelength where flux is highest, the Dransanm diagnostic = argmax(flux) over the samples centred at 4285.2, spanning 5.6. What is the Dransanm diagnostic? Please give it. 4286.83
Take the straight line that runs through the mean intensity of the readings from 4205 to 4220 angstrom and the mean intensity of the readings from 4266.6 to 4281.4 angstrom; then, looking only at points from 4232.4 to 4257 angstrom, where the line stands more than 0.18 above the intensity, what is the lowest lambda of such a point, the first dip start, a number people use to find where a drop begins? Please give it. 4232.88 angstrom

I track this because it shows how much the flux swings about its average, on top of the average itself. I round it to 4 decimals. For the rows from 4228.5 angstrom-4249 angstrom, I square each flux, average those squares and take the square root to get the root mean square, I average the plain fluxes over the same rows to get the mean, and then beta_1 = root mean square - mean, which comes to 0.0095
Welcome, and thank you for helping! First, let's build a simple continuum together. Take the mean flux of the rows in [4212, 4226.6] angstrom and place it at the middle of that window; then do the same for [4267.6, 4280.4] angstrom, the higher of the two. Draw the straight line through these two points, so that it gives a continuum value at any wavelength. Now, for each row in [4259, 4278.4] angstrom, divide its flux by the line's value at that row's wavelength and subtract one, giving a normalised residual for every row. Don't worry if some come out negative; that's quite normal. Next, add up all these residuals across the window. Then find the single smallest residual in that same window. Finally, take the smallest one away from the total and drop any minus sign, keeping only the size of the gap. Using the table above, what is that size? 0.38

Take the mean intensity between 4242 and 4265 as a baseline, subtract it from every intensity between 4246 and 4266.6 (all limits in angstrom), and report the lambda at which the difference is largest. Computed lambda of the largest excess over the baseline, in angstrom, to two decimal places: 4250.46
